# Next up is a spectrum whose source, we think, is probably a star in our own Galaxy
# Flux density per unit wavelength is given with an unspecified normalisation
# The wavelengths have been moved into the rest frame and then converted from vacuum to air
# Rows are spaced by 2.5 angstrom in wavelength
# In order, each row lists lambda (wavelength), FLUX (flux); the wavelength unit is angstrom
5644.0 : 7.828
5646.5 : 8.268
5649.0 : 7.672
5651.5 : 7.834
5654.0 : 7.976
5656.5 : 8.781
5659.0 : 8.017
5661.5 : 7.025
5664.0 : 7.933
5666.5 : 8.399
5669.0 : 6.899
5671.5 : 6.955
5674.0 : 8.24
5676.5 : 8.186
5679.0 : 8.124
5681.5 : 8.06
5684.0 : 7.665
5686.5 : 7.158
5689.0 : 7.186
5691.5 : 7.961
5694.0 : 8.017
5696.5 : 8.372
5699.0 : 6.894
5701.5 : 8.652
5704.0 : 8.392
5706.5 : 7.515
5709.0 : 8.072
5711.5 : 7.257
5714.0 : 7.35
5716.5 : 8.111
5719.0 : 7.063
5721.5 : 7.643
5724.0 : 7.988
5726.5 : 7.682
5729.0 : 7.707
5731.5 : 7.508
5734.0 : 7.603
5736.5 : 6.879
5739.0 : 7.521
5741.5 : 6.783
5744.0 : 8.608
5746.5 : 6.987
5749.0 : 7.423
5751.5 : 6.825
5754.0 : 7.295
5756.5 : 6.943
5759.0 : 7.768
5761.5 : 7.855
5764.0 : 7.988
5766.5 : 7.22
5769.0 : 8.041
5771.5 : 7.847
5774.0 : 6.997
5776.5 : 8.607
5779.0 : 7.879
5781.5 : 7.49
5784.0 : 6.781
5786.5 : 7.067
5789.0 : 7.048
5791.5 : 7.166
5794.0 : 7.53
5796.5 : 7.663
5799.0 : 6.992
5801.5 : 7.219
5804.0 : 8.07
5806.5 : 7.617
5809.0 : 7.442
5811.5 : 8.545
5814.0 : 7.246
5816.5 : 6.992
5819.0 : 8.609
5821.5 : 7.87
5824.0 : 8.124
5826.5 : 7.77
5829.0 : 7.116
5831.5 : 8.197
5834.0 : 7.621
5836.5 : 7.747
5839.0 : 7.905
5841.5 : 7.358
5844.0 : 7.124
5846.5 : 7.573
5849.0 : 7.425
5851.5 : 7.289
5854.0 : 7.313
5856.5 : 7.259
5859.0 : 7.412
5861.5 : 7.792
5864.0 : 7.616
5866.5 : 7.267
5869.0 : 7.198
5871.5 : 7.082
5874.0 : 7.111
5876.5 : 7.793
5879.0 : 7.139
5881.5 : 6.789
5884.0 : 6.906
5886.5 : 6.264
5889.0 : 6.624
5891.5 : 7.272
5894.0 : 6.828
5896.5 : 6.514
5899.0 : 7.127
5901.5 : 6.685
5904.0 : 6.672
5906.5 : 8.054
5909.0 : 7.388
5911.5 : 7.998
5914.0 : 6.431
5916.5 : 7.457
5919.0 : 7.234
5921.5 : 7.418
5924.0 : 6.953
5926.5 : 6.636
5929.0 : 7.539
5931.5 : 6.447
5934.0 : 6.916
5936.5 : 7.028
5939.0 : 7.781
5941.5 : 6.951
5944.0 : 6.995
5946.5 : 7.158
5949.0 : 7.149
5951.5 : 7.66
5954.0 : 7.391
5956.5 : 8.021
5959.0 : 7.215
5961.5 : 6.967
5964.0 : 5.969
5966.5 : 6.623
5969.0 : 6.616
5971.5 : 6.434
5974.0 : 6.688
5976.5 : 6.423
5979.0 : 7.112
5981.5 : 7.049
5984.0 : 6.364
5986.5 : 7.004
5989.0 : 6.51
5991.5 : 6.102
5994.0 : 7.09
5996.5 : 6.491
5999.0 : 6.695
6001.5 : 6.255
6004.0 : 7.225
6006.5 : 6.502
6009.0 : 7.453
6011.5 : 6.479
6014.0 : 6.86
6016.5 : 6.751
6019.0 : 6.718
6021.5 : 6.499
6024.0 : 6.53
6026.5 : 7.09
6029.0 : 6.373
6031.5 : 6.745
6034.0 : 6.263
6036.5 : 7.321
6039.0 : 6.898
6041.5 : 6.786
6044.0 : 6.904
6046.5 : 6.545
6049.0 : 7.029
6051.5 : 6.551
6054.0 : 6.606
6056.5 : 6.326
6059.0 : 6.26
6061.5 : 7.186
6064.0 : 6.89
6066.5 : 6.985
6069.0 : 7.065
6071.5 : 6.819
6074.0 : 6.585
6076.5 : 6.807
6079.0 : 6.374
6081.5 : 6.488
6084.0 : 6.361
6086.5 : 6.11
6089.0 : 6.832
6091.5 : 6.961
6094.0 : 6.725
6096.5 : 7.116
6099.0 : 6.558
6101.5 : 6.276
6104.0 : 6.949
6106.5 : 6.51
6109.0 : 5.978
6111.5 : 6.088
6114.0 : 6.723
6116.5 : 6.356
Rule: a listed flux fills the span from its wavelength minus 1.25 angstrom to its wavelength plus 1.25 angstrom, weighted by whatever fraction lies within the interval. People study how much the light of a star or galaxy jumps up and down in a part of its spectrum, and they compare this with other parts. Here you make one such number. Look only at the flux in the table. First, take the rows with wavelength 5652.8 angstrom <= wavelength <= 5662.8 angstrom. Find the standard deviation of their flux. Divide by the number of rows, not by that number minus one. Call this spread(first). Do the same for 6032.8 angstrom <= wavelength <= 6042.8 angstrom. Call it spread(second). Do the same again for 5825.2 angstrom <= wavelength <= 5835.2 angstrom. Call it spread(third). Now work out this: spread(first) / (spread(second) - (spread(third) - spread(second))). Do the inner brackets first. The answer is 1.7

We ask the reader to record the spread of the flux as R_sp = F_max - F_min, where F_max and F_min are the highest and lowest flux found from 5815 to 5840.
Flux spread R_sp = 1.62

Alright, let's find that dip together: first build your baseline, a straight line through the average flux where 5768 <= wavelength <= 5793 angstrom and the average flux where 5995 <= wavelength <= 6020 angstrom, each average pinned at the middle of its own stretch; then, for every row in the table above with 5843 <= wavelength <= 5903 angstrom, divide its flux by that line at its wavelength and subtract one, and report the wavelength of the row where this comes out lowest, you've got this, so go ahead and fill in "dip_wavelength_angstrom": 5886.5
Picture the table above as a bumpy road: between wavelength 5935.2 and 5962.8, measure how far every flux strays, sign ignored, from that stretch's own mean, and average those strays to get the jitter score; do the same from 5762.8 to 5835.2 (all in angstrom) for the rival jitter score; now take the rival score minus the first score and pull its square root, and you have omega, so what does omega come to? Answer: 0.36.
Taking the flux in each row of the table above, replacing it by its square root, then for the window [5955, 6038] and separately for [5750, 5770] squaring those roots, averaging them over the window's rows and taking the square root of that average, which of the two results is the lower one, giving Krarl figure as 2.596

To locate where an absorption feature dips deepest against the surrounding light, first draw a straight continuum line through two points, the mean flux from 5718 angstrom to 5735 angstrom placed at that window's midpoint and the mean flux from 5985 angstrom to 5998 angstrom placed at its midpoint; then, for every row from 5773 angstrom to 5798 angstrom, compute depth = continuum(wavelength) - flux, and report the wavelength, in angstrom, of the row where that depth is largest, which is 5784.0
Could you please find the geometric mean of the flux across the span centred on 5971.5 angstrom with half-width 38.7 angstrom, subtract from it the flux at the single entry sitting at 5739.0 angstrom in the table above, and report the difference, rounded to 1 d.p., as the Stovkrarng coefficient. -0.6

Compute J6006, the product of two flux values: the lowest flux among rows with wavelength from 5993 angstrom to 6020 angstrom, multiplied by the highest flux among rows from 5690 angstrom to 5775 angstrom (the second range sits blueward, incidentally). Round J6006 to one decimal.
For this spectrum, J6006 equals 54.1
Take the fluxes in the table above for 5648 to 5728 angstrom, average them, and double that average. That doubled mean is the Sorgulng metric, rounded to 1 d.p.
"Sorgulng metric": 15.6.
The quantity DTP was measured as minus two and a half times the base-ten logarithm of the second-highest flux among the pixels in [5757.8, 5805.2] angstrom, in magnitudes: -2.27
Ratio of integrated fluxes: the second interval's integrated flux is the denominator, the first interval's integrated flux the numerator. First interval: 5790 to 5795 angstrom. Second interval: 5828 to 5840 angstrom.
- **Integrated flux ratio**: 0.4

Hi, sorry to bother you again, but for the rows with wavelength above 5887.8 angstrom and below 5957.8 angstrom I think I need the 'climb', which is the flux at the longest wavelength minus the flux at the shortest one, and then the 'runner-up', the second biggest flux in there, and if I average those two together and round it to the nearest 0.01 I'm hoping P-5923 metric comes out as 4.71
